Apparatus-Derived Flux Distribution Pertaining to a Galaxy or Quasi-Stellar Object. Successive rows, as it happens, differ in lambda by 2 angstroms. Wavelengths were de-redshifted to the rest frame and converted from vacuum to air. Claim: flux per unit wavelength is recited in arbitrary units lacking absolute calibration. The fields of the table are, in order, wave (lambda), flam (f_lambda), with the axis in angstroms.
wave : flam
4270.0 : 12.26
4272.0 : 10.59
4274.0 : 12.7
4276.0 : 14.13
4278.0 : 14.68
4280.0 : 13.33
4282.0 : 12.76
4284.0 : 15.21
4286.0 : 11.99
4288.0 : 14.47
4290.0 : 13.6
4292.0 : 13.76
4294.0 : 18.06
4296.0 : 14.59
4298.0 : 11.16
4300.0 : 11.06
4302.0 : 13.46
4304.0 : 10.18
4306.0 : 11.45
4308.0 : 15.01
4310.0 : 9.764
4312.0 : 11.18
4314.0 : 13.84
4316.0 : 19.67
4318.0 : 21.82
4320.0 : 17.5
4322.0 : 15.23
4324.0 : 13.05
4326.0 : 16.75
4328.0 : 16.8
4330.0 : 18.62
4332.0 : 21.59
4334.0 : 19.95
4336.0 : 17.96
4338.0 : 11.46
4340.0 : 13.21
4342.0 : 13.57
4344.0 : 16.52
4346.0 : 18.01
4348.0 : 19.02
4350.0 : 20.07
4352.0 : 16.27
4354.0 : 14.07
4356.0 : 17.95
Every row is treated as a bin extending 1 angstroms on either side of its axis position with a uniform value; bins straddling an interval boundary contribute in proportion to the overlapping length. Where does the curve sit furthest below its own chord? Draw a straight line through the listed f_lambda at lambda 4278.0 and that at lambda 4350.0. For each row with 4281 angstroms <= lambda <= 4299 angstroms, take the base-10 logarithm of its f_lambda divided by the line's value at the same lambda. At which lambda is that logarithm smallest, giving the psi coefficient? 4298.0 angstroms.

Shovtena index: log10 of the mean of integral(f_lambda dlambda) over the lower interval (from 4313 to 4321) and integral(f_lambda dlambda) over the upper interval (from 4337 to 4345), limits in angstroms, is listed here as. 2.11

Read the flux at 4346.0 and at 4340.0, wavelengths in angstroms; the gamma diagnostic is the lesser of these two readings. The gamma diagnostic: 13.2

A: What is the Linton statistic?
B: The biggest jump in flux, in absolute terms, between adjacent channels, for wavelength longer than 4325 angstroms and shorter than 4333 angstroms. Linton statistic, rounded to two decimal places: 2.97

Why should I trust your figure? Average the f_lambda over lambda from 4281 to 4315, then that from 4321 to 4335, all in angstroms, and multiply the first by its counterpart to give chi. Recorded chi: 227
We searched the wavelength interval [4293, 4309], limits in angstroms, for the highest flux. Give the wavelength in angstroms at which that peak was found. 4294.0 angstroms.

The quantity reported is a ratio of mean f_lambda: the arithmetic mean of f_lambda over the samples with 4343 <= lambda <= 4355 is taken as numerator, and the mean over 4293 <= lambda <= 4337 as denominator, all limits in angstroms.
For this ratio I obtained 1.13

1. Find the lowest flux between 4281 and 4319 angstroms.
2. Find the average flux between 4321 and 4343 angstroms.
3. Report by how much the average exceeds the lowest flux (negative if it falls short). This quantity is 6.4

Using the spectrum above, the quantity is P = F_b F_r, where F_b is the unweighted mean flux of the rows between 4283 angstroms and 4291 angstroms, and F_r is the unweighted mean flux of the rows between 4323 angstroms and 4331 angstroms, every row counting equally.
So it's 225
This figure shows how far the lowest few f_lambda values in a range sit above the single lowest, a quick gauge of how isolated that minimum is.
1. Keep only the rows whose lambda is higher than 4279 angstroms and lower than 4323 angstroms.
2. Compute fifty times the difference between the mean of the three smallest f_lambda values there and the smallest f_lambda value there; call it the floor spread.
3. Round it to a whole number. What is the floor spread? 29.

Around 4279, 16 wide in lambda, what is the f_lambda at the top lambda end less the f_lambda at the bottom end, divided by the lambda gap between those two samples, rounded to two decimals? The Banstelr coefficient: 0.10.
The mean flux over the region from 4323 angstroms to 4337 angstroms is 17.8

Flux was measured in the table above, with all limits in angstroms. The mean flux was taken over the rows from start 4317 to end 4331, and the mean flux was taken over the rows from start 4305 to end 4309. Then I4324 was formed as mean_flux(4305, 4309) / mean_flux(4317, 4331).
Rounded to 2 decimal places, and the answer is 0.77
